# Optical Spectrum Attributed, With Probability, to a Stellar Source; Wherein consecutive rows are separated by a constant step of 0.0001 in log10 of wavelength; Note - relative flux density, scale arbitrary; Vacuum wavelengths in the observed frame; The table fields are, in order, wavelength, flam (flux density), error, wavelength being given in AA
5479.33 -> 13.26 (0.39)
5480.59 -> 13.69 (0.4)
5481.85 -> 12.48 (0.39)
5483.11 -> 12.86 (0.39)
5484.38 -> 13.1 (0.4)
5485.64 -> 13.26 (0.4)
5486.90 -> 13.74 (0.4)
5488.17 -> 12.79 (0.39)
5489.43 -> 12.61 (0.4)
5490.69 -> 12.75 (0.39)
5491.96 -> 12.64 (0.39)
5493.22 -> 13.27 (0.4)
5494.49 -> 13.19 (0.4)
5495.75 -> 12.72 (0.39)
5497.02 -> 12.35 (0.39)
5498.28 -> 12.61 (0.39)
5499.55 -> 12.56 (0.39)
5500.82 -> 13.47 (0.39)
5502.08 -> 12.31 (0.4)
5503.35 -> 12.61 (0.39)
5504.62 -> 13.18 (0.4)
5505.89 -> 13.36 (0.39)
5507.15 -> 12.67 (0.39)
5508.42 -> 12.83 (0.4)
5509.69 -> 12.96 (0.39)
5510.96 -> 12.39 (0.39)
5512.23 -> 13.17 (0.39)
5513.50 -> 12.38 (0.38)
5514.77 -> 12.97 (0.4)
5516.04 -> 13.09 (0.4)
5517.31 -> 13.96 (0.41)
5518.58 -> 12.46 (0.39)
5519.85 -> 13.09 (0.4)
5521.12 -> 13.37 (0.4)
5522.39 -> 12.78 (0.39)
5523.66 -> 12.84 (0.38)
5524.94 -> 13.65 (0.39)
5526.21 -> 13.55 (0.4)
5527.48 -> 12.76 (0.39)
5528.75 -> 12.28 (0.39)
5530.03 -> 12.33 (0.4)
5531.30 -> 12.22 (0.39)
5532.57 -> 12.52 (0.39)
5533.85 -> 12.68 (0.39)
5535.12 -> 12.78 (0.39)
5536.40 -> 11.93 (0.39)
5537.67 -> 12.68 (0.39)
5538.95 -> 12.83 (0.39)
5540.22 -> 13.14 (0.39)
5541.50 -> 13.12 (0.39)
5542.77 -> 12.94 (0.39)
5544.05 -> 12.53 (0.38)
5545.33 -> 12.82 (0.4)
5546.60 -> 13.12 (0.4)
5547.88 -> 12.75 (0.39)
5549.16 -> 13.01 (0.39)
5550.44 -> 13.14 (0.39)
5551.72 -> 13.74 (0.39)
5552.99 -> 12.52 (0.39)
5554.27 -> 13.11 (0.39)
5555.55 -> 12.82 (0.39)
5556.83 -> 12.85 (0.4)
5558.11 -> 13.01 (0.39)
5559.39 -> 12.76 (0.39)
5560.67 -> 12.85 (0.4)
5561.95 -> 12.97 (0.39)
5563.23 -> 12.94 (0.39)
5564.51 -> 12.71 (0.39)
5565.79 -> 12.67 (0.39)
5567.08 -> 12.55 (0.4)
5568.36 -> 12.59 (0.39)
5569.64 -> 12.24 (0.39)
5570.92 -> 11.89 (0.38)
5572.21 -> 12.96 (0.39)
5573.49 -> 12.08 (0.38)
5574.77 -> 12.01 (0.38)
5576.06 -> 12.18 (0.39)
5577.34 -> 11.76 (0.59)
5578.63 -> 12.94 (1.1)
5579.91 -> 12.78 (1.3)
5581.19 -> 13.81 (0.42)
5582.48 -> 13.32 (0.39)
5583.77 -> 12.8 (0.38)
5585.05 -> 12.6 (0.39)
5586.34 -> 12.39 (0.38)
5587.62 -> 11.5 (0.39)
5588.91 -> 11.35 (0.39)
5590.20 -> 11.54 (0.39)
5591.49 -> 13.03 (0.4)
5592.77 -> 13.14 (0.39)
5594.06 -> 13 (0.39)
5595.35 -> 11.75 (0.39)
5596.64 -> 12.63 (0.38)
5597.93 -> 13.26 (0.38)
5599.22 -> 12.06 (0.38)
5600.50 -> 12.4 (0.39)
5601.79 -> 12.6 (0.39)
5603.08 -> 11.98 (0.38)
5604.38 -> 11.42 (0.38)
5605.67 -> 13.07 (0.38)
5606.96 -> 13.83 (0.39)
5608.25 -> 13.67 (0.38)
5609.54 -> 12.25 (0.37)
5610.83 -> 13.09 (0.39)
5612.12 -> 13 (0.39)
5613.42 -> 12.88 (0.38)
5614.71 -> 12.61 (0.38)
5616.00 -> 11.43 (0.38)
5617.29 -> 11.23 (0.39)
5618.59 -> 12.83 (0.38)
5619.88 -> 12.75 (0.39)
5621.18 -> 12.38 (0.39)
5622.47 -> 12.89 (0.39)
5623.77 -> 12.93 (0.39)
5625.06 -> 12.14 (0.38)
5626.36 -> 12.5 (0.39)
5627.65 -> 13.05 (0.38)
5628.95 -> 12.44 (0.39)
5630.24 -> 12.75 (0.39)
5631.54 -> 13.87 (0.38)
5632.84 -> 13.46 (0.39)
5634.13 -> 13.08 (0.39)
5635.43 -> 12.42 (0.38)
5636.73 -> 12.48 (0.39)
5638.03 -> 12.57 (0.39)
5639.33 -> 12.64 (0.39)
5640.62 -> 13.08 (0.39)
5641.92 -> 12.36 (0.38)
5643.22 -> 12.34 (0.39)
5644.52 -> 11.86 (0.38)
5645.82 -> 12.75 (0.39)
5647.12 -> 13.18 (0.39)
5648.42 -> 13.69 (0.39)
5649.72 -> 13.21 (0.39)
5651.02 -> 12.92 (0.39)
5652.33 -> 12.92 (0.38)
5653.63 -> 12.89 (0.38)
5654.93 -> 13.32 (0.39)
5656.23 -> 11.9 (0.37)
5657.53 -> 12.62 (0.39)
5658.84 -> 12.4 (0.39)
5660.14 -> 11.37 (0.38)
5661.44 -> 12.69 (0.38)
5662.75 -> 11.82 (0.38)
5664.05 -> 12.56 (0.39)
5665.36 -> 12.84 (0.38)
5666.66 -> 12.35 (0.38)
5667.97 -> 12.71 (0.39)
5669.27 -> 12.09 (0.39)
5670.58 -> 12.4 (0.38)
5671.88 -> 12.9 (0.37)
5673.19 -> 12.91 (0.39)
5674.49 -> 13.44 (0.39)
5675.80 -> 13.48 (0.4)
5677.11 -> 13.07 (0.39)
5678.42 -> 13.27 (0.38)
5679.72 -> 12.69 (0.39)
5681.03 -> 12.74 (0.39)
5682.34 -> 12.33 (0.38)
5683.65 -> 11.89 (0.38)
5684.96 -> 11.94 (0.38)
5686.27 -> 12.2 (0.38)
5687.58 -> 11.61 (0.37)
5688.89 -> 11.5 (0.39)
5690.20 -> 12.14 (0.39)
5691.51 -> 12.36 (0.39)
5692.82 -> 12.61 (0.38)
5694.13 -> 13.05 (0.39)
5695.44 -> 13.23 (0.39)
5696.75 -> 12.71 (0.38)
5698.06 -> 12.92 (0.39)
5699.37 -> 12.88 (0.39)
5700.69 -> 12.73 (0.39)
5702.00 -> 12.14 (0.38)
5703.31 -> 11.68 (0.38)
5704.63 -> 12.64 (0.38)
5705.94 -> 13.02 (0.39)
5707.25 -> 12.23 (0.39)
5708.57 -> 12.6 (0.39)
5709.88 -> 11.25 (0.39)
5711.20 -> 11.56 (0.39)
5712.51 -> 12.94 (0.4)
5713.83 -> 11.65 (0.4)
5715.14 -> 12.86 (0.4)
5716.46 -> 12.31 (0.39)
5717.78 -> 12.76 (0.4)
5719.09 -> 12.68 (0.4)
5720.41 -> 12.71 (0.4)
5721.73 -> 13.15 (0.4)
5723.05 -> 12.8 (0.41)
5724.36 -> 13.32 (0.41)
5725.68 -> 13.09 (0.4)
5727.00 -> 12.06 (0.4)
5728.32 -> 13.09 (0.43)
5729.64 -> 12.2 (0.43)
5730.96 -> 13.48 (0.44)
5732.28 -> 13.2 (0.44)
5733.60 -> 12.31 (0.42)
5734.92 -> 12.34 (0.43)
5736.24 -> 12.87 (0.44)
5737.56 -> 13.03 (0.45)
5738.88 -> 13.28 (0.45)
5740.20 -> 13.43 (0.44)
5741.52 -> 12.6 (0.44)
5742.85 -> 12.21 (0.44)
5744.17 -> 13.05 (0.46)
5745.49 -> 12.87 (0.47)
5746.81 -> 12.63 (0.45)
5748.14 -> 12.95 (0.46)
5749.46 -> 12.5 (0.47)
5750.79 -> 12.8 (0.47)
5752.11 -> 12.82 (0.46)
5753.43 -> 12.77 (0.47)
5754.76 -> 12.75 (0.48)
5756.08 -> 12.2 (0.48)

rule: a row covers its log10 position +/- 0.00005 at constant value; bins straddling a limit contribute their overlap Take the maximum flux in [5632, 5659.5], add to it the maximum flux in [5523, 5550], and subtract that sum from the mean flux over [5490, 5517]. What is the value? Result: -14.5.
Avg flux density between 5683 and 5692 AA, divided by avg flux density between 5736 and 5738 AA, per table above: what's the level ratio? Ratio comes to 0.92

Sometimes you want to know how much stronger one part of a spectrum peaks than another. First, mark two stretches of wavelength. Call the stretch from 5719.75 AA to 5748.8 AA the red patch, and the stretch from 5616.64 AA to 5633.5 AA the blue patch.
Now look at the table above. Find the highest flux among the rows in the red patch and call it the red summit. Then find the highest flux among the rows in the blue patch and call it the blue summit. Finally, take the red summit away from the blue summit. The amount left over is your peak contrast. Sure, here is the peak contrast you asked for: 0.4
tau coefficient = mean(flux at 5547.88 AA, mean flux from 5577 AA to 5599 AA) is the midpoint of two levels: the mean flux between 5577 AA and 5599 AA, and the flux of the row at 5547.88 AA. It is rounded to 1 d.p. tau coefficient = 12.7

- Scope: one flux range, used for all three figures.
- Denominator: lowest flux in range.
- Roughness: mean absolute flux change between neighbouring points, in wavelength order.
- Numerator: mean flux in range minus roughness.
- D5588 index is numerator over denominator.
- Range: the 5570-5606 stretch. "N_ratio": 1.04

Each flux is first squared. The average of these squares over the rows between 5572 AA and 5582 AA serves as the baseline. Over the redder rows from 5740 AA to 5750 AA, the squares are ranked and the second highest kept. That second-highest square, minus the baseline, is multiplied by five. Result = 60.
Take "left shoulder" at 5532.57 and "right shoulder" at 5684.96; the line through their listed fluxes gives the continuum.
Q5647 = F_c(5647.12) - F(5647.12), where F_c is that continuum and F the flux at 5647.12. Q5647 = -1.1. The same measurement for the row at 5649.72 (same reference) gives -1.1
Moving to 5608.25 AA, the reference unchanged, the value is -1.4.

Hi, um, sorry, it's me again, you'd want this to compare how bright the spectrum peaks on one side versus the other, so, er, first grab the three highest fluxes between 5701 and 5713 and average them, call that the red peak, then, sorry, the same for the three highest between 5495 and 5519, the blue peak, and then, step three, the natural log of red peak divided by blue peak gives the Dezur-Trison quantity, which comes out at -0.06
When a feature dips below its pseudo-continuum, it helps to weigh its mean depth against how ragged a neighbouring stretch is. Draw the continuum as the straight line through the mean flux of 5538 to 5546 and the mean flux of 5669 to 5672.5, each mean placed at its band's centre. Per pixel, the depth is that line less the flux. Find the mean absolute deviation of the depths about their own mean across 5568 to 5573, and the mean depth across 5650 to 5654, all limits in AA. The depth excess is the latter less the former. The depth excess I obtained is -0.7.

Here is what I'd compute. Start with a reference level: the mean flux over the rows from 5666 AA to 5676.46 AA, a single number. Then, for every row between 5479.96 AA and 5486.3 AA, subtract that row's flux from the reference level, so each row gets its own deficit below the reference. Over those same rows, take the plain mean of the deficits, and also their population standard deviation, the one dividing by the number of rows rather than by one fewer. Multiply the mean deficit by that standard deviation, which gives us -0.12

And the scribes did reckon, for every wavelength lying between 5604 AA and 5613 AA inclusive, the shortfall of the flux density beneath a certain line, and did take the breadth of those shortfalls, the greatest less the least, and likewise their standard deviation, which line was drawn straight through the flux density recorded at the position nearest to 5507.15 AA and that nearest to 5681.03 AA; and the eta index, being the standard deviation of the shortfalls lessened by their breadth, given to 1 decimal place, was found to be -1.6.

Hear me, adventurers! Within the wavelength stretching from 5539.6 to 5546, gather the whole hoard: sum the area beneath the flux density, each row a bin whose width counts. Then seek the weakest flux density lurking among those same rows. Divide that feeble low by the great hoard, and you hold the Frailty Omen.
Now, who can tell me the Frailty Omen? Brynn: 0.152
